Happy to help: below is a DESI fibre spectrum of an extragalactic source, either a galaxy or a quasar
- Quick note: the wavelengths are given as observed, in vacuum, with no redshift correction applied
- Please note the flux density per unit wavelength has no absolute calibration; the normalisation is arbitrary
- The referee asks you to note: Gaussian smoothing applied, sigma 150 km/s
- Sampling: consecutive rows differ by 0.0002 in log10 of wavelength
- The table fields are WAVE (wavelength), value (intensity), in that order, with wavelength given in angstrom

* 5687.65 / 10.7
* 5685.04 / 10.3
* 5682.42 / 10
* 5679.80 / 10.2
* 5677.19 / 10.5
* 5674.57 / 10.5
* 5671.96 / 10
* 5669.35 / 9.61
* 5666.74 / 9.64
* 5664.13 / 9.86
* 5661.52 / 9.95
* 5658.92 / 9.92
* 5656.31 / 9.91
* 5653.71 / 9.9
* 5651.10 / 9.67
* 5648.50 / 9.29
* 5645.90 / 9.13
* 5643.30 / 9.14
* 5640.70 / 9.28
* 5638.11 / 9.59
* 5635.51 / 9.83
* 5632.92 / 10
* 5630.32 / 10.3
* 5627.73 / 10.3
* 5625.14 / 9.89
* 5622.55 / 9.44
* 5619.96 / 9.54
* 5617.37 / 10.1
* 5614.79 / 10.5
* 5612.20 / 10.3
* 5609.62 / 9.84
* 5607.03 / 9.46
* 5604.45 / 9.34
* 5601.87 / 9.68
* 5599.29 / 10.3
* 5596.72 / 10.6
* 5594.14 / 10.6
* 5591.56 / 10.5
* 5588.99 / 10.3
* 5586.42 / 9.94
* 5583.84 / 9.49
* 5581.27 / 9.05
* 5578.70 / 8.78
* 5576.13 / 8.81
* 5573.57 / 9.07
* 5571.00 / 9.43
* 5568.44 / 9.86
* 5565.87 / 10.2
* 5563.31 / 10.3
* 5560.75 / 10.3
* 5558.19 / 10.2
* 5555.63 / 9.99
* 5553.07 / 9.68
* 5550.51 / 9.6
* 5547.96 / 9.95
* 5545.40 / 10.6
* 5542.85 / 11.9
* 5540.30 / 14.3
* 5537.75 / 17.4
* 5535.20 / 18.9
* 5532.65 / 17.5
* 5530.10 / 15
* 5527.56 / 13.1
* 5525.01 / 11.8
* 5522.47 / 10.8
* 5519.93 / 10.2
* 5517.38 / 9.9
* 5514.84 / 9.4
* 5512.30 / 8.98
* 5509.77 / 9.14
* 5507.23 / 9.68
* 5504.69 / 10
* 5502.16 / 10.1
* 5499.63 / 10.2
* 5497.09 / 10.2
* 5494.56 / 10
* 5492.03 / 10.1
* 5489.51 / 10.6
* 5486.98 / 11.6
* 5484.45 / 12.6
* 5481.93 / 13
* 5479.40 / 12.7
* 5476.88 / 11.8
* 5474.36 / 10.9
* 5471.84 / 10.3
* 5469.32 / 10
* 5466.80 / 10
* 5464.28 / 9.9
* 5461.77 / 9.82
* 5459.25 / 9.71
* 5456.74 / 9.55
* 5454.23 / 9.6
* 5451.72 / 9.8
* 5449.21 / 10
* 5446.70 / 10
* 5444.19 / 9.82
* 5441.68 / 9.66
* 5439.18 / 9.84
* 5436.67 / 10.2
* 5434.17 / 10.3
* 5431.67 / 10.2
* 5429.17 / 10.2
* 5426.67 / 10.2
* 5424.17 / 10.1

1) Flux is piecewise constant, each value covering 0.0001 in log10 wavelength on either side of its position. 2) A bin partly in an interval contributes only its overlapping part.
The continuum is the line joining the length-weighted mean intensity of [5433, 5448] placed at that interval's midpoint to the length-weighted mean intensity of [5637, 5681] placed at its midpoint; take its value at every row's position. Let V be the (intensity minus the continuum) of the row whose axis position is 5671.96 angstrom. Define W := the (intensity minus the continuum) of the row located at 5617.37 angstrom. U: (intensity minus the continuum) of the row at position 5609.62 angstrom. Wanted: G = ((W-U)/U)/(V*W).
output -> 157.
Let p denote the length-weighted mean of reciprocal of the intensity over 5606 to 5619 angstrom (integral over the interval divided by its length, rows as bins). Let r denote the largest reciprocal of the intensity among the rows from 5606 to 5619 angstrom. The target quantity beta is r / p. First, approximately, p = 0.100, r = 0.106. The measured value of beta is 1.06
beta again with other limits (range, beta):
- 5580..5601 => 1.11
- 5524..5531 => 1.11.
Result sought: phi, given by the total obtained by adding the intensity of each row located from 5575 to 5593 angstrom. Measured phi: 66.9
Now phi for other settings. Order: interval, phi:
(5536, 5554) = 83.4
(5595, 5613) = 69.5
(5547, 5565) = 70.0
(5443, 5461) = 68.5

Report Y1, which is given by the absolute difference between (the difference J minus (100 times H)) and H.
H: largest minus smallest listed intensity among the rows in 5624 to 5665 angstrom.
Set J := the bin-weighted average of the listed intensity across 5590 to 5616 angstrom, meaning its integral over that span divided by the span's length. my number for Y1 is 108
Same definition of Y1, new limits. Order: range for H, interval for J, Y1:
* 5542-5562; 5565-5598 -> 223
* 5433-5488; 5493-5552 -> 337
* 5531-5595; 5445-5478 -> 1012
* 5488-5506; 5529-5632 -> 50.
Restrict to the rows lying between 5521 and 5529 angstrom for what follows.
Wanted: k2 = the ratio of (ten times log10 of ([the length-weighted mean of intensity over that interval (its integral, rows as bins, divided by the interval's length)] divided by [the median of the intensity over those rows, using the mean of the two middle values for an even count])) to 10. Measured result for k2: 0.005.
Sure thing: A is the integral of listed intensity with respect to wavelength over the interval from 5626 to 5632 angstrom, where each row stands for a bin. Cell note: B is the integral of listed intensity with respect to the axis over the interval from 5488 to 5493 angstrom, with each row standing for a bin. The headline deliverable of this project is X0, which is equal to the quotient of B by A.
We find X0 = 0.85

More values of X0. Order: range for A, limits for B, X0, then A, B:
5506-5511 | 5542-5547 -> 1.18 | 47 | 55.5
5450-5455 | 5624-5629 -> 1.04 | 49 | 50.5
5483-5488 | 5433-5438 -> 0.84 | 61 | 51.2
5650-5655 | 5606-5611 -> 0.99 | 49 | 48.3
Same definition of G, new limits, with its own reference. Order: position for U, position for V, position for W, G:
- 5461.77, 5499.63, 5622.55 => -18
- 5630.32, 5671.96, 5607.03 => 20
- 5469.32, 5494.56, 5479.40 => 198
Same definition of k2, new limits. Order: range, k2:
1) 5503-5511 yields -0.002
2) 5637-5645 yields 0.002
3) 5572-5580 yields 0.005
